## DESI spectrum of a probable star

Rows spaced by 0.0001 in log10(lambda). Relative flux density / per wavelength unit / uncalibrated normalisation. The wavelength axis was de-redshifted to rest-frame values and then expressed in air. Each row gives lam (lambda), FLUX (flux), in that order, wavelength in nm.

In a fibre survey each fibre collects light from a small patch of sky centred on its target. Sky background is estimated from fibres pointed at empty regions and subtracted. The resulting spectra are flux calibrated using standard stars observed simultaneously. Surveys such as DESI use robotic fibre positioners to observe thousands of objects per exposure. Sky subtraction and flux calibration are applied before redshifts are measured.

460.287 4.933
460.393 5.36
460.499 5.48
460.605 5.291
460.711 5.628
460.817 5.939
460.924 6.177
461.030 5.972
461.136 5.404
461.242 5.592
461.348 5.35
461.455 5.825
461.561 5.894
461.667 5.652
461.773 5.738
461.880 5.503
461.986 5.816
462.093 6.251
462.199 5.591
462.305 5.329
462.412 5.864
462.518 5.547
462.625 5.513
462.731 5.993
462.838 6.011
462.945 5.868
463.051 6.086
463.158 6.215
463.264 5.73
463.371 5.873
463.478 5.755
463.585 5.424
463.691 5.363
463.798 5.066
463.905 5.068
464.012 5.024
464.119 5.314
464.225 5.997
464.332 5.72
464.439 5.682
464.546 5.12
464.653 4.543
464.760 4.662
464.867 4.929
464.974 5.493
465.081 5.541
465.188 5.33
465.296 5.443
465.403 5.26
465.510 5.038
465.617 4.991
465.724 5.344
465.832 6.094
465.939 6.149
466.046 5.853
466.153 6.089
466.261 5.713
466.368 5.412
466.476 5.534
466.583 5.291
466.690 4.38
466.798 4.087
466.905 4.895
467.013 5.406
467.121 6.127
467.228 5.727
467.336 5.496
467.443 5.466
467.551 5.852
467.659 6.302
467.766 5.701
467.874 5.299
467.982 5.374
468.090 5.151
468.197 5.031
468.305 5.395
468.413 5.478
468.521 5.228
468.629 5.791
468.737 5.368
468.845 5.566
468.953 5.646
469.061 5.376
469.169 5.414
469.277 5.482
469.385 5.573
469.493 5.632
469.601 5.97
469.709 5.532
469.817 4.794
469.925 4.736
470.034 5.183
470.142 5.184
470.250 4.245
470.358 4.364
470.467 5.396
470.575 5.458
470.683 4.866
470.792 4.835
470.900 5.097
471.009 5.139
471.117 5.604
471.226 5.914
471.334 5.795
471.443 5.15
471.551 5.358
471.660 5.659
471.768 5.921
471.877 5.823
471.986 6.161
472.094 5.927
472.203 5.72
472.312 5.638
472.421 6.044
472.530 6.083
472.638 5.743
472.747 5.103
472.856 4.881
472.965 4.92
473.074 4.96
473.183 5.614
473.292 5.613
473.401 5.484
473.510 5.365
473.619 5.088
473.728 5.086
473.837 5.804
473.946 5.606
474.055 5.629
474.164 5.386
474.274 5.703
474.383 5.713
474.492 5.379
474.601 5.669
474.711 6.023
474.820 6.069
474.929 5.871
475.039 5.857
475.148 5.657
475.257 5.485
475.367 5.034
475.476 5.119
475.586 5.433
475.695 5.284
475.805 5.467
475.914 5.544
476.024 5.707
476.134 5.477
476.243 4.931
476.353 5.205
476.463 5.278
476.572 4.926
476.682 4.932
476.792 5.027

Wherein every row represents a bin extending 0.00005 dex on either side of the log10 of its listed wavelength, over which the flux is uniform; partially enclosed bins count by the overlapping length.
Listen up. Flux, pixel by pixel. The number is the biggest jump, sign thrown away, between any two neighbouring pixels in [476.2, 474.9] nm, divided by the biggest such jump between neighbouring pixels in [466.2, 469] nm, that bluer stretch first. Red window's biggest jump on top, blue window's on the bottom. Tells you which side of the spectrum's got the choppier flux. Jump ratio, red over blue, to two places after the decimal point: 0.50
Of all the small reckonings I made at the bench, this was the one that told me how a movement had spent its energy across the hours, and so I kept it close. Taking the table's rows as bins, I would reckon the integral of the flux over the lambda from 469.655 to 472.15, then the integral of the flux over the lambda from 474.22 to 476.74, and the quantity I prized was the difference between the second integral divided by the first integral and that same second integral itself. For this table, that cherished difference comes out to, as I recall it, -12.7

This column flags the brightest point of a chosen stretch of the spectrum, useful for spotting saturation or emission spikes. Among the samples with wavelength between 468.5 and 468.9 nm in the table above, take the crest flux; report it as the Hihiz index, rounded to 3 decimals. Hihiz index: 5.791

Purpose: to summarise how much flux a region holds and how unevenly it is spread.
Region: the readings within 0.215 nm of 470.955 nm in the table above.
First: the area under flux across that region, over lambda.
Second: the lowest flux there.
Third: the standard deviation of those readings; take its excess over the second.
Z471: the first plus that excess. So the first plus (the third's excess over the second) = -2.3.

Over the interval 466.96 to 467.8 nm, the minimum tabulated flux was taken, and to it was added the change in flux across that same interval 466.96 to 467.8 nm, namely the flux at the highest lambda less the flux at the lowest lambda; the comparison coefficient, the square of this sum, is 33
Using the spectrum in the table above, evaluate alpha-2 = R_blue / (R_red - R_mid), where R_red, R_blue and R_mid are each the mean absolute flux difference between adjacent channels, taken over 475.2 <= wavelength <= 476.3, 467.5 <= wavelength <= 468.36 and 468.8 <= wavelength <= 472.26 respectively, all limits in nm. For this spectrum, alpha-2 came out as -7.5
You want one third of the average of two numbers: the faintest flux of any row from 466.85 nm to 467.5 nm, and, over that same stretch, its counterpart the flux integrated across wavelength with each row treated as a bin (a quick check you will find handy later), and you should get 1.41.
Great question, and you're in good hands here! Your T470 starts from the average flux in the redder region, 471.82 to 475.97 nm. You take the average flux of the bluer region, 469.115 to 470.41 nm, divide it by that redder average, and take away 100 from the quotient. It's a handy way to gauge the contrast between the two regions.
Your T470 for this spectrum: -99.07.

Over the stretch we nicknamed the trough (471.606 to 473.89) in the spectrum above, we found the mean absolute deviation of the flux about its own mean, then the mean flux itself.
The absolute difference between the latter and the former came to 5.22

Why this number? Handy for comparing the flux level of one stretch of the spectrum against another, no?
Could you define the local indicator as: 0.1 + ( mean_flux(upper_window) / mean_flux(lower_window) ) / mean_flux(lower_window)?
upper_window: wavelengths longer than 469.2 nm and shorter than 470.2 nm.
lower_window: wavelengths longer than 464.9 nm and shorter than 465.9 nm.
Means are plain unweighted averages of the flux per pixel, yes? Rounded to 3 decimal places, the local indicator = 0.284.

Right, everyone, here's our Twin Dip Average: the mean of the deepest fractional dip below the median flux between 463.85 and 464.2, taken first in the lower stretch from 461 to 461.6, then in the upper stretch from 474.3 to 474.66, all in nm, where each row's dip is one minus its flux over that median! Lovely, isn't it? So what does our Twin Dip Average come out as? -0.06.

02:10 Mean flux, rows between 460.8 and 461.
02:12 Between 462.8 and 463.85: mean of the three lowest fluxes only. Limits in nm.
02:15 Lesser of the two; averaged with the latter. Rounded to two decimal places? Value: 5.28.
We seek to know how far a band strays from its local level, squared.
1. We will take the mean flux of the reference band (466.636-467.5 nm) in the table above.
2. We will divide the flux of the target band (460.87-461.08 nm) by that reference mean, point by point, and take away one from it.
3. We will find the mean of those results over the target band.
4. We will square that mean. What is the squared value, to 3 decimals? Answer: 0.028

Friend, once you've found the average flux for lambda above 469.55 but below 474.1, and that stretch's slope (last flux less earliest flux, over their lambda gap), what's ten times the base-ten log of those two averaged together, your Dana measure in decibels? 4.25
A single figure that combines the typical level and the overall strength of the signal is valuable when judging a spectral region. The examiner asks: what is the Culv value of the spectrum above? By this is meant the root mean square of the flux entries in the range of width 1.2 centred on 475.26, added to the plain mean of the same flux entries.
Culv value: 11.2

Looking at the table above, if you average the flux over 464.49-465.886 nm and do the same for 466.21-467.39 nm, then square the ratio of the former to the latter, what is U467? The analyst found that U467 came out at 0.98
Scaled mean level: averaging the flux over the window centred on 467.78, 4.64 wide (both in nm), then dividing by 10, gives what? 0.544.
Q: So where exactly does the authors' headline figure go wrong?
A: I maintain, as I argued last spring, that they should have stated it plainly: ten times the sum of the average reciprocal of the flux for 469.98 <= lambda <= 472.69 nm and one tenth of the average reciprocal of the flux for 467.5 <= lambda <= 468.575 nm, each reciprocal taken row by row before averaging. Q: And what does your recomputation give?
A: 2.03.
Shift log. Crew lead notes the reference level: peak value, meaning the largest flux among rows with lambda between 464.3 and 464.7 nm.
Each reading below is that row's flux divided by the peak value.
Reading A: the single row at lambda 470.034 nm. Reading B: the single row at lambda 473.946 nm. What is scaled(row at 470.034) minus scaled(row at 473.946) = -0.074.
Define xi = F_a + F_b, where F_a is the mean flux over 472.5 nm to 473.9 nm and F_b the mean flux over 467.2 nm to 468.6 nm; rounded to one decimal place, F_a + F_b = 10.9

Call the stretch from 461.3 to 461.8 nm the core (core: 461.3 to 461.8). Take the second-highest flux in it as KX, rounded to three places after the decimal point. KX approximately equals 5.825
